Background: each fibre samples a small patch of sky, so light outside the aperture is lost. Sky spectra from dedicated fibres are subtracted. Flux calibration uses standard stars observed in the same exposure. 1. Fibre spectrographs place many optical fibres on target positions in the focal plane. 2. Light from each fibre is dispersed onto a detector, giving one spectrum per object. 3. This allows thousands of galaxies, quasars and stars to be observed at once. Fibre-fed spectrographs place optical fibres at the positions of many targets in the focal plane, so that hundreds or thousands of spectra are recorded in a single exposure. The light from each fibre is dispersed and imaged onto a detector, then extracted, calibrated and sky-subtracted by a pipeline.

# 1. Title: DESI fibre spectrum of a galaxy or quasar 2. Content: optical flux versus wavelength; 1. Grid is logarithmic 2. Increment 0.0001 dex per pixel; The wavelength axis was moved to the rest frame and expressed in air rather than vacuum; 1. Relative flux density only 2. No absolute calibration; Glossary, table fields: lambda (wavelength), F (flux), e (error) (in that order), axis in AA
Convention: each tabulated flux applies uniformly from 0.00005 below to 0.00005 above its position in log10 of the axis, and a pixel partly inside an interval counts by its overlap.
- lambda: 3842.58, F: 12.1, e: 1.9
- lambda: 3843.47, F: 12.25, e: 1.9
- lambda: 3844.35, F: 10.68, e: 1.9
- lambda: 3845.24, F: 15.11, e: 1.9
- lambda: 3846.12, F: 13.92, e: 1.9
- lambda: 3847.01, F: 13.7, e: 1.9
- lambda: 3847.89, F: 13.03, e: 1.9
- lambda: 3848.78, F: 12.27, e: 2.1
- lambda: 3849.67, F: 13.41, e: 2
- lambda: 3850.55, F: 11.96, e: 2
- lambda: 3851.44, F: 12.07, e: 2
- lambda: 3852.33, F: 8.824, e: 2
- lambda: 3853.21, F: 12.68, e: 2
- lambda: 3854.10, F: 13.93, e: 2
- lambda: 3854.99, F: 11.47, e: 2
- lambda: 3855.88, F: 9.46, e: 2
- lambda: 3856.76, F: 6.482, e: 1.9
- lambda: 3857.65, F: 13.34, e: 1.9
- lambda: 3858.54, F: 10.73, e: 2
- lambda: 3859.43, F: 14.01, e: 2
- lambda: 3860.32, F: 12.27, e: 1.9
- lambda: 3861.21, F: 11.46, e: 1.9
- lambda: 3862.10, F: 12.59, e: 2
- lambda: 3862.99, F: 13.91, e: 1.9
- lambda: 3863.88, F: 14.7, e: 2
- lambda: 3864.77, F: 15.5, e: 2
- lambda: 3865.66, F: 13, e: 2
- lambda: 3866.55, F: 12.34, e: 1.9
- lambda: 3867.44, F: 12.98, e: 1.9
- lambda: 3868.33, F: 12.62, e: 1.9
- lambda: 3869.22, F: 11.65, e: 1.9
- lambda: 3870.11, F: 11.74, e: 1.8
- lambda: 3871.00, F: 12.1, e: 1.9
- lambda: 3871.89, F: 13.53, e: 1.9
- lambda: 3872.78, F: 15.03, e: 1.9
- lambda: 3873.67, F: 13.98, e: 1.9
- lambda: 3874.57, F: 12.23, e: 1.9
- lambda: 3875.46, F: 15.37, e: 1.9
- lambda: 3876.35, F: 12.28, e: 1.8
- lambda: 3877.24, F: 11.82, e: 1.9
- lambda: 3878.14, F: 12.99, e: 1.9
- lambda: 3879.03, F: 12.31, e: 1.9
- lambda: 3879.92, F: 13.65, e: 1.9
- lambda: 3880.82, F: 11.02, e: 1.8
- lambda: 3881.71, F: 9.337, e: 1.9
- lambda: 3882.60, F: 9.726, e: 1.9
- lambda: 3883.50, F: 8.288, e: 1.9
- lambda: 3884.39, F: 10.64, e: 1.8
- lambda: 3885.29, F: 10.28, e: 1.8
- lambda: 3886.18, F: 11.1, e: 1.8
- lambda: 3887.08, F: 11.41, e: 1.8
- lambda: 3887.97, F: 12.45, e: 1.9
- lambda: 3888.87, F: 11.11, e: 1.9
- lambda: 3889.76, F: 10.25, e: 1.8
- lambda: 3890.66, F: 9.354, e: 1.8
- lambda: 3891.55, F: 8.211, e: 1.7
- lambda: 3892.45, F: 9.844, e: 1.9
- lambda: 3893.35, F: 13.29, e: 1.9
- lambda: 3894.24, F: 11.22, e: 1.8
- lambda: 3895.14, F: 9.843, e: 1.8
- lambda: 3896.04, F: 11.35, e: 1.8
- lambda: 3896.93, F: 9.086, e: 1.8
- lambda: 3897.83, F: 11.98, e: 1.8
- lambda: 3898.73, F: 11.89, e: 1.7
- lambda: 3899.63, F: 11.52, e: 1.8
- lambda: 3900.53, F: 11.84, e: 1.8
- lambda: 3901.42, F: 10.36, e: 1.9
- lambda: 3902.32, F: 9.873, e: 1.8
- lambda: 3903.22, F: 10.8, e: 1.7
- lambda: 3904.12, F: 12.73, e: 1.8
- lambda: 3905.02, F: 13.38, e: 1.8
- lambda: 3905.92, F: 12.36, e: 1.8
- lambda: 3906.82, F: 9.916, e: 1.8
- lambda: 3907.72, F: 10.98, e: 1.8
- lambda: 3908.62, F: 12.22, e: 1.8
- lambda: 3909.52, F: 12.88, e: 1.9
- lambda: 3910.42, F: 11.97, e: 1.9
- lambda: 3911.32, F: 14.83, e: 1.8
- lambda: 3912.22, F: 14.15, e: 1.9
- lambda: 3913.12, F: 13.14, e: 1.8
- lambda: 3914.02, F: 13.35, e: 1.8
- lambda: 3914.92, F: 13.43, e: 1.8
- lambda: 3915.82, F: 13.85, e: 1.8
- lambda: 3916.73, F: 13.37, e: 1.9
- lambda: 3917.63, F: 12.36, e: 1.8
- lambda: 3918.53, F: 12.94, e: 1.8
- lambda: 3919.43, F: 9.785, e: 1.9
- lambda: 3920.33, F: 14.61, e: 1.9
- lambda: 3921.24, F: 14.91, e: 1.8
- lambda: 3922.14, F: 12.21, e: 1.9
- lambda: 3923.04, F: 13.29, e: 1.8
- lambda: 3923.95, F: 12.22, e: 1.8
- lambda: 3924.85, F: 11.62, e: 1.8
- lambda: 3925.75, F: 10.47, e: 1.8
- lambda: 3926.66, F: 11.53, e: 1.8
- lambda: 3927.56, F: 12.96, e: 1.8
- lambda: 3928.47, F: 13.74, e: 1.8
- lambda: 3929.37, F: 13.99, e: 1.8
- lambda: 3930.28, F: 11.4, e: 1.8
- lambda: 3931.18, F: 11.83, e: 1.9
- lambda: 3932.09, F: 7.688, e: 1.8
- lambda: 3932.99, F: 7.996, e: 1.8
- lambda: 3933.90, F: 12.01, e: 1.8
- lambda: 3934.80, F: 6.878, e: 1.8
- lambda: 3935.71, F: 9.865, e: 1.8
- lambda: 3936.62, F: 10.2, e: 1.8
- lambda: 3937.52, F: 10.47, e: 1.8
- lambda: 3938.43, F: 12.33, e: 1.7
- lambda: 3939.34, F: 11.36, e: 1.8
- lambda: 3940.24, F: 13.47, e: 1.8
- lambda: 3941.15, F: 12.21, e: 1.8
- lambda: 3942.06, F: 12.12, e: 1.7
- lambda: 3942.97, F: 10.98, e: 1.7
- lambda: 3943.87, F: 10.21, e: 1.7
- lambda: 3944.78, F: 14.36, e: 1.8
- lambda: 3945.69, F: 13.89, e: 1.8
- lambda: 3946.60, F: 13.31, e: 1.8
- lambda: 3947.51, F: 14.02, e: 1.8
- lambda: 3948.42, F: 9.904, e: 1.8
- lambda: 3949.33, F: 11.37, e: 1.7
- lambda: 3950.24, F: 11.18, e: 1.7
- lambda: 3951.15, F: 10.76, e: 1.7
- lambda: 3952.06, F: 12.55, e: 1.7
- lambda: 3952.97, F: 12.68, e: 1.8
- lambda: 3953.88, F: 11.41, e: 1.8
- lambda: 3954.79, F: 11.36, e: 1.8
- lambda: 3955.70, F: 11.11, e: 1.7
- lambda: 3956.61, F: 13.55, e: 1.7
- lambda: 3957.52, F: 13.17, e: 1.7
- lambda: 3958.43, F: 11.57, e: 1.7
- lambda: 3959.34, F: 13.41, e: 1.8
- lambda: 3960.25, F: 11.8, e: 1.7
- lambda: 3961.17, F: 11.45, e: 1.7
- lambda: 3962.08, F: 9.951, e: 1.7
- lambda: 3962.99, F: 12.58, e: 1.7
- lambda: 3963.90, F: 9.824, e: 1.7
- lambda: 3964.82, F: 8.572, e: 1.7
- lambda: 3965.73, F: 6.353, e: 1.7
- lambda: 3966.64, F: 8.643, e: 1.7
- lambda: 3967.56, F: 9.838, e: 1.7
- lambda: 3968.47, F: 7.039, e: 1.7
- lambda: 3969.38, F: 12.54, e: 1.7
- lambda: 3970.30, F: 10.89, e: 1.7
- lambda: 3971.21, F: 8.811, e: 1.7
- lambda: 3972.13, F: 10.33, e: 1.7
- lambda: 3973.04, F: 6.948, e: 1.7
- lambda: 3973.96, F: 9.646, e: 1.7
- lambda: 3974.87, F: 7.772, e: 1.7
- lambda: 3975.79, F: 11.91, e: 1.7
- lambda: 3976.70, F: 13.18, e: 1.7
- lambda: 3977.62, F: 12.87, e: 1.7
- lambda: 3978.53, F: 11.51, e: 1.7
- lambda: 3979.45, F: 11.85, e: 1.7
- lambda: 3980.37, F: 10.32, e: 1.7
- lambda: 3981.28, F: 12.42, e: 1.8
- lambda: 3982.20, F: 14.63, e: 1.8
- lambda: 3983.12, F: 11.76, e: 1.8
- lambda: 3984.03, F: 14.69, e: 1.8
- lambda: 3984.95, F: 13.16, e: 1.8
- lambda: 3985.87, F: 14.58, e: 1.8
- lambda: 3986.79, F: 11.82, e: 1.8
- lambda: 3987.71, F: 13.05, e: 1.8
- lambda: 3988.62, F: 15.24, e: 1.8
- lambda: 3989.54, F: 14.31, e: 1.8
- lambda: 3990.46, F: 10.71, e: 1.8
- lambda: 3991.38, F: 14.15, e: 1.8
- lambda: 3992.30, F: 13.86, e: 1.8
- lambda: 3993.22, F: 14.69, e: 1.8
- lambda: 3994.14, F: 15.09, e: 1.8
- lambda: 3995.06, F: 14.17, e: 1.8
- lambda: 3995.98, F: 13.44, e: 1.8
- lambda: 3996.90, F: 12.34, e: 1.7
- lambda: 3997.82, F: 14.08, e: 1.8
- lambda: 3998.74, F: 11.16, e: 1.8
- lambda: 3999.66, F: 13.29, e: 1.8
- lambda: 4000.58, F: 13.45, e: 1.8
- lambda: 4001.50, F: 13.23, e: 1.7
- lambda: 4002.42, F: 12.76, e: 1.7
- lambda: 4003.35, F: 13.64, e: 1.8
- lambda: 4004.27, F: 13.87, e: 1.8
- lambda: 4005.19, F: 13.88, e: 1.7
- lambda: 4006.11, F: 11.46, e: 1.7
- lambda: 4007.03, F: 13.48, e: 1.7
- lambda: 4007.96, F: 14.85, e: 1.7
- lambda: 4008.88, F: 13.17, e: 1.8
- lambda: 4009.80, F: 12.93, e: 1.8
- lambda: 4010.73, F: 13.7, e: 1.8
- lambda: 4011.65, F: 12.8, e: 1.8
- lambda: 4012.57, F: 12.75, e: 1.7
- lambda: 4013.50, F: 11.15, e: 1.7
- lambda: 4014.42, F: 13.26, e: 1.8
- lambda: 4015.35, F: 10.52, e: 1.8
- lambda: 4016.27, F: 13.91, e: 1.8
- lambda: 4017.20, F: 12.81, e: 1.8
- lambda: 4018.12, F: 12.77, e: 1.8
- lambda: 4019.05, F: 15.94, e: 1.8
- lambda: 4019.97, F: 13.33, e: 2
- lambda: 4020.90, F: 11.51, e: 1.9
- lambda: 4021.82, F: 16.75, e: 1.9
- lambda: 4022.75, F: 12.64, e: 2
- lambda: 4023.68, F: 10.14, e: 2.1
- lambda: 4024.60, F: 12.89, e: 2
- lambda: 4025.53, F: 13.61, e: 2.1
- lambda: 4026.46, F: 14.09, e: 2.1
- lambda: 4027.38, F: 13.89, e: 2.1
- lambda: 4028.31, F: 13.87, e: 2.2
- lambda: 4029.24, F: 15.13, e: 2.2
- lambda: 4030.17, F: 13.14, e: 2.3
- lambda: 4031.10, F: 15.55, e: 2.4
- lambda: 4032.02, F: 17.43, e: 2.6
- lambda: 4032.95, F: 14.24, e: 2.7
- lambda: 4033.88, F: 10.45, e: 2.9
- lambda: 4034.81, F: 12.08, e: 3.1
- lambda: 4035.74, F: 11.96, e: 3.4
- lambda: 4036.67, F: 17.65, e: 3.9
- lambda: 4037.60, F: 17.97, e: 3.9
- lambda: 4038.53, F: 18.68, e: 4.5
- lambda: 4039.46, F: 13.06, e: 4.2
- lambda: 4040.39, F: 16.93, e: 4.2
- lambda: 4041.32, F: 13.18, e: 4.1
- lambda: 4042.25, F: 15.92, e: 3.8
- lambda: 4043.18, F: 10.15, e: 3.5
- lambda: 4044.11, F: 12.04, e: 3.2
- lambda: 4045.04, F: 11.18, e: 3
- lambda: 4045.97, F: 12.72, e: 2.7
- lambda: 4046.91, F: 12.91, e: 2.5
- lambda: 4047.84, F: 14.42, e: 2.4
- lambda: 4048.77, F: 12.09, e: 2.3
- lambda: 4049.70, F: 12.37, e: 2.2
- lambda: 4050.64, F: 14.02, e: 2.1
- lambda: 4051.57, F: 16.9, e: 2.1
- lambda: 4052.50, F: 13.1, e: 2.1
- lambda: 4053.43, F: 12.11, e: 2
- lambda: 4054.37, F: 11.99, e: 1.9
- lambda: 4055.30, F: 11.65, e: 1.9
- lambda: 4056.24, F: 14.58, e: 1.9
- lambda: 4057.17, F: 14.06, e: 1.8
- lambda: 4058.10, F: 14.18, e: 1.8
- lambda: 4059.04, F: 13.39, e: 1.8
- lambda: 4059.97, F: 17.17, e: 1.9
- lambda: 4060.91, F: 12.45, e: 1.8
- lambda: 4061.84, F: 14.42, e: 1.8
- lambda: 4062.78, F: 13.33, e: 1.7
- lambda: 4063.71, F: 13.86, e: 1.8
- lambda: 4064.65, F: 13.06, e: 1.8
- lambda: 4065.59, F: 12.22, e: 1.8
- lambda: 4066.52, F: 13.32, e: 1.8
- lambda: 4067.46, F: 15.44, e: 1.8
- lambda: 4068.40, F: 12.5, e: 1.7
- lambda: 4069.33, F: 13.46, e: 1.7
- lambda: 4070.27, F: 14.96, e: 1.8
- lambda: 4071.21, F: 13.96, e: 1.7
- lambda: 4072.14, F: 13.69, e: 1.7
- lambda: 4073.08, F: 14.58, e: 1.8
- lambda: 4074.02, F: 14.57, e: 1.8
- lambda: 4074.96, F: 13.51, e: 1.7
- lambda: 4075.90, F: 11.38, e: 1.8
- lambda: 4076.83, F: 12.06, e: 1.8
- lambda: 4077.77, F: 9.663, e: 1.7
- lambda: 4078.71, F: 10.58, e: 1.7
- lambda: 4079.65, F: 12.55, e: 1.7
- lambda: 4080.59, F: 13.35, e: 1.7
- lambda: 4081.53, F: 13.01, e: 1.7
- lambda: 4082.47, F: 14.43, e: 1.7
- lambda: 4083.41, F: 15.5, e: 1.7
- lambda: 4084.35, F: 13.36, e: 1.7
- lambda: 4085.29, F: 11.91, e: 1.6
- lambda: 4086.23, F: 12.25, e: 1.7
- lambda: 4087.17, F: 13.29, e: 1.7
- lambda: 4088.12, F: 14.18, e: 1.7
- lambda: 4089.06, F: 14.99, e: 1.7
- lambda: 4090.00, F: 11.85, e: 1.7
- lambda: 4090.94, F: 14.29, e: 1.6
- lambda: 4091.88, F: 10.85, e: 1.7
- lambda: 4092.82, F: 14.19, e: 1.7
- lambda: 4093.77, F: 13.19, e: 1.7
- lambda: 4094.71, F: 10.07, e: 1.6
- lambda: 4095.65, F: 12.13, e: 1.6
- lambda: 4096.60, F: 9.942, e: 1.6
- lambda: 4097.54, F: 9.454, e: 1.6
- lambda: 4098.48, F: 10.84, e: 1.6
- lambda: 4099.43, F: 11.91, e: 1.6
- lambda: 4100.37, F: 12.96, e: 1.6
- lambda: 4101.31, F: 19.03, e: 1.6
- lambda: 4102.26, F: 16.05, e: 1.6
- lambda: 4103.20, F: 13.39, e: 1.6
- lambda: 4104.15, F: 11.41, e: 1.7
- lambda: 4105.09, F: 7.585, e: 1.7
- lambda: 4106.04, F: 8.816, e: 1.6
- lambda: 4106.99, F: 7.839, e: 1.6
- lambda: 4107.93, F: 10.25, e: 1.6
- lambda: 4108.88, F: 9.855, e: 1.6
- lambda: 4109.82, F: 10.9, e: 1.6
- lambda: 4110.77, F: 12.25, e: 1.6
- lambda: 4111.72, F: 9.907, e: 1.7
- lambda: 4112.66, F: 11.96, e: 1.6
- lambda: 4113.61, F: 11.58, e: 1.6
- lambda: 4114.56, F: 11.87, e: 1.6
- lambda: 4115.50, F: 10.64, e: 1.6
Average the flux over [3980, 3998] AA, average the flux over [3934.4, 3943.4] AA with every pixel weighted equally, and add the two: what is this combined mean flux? 24.4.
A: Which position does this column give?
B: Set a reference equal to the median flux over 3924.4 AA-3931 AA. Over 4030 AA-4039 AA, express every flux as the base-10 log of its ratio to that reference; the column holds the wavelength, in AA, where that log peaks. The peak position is 4038.53 AA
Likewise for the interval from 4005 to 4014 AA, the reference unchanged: 4007.96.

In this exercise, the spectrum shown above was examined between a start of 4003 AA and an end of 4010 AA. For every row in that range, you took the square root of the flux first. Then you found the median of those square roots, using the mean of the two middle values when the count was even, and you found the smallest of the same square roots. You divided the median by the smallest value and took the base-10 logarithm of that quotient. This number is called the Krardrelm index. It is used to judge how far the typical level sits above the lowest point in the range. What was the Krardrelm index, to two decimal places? 0.04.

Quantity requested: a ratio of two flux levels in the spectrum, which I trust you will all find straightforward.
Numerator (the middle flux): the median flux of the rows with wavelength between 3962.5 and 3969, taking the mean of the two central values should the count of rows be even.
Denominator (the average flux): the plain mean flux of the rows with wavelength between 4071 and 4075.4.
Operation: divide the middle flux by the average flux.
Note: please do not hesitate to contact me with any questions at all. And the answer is 0.61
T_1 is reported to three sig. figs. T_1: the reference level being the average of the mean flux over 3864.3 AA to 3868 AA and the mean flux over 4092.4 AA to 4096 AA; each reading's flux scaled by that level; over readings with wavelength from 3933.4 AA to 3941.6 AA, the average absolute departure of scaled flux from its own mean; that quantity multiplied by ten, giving 1.12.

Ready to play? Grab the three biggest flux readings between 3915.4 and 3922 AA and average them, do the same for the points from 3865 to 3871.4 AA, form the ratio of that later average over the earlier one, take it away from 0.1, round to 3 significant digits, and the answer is -1.02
